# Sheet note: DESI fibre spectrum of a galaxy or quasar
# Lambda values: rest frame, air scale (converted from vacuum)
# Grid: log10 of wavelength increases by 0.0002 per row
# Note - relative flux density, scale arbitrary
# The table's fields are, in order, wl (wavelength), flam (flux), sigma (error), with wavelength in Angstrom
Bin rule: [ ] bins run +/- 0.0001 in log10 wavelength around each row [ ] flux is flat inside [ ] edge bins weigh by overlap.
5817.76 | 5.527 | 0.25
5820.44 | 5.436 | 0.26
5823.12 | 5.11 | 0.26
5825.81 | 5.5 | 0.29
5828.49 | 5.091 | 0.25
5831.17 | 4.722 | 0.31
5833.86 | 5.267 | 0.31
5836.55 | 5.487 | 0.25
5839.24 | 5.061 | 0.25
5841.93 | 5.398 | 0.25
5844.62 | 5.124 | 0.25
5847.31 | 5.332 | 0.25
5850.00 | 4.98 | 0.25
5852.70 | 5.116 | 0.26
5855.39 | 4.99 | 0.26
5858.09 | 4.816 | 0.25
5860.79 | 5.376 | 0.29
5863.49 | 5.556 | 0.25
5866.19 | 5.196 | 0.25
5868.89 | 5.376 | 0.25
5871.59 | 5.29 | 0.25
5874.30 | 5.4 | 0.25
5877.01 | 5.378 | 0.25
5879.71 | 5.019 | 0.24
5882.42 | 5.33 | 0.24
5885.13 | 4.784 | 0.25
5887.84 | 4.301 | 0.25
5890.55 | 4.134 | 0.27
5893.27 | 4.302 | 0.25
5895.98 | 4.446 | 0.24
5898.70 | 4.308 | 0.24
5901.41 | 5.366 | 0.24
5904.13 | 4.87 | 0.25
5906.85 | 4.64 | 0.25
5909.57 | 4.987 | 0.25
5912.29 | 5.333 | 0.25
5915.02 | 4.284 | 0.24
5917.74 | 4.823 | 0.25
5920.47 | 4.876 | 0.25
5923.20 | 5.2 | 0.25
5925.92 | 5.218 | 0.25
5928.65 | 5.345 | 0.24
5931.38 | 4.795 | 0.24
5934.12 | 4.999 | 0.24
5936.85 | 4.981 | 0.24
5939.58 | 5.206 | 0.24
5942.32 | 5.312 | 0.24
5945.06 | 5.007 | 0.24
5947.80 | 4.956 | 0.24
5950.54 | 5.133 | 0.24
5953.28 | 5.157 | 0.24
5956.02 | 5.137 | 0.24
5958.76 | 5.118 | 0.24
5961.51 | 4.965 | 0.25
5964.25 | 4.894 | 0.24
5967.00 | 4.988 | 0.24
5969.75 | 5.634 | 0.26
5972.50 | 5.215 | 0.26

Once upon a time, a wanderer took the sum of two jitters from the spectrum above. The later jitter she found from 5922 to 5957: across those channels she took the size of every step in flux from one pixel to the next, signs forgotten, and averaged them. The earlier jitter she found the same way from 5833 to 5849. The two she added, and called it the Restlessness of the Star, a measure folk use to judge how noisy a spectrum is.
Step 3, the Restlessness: 0.45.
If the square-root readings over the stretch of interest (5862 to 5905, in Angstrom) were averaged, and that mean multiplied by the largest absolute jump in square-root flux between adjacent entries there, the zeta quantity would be 0.53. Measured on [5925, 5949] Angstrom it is 0.28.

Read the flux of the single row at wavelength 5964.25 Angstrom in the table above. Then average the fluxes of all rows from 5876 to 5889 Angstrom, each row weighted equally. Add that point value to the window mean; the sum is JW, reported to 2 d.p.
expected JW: 9.86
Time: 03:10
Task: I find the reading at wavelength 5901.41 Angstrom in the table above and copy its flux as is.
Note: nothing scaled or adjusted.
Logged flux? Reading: 5.366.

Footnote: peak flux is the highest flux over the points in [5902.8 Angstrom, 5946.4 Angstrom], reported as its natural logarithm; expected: 1.68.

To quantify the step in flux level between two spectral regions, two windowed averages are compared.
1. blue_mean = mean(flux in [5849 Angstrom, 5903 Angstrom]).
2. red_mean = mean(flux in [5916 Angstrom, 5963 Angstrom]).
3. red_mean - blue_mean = 0.1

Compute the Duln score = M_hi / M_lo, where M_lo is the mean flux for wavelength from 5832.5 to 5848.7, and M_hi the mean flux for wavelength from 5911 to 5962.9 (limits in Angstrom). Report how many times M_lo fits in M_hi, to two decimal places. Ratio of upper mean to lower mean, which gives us 0.96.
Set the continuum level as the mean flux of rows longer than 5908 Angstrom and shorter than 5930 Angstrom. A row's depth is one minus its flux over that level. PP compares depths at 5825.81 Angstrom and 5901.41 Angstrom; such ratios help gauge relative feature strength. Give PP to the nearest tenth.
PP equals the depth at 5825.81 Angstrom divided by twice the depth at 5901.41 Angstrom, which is 0.7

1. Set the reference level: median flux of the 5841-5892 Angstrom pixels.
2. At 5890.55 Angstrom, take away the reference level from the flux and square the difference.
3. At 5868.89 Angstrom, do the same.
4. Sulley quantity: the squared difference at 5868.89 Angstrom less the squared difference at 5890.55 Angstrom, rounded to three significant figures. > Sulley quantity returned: -1.10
